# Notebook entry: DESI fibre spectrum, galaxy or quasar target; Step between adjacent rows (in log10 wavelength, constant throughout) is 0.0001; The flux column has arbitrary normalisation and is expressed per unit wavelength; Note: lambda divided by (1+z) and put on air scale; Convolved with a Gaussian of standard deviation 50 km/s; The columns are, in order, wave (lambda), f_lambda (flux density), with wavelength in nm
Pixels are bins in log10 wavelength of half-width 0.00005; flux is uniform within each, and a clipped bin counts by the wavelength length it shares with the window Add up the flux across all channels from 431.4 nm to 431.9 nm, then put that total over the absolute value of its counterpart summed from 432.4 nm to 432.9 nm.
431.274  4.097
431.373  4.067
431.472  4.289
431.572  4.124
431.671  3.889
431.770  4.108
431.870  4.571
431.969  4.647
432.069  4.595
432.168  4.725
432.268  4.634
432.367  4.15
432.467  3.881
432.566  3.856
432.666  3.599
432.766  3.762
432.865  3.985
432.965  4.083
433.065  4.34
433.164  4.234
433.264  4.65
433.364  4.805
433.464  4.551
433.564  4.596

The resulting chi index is 1.10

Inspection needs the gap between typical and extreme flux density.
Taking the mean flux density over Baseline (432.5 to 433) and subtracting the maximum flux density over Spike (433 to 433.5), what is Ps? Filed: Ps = -0.95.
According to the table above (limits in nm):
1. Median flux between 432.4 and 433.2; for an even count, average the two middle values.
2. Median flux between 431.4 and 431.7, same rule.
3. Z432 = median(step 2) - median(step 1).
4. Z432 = 0.2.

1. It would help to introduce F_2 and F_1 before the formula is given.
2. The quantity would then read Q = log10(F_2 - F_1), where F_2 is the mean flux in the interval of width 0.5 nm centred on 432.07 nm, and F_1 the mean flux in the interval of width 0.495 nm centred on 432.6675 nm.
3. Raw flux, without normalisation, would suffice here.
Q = -0.09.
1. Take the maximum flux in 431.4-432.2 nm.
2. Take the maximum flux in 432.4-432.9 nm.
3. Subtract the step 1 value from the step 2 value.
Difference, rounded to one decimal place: -0.7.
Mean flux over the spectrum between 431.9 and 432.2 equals 4.7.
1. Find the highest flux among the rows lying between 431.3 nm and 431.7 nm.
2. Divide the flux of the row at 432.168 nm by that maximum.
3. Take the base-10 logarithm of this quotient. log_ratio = 0.04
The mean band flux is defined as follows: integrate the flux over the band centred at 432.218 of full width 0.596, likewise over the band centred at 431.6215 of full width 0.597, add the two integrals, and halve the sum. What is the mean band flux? 2.6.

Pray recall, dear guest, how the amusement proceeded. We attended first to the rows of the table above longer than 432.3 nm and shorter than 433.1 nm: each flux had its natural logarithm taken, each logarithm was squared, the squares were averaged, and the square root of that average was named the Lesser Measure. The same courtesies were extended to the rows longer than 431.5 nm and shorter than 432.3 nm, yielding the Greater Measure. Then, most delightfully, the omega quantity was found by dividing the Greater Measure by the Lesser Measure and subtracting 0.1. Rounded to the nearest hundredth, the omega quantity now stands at 0.98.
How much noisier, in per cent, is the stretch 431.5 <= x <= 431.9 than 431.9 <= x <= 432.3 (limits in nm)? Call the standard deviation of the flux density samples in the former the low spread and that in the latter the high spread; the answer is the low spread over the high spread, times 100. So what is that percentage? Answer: 525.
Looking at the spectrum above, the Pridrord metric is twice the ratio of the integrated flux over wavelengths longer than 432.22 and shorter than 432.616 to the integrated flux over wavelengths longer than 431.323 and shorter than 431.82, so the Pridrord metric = 1.6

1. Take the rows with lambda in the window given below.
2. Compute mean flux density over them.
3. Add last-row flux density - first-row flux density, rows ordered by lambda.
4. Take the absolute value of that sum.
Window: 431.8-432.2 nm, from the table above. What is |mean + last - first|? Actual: 4.8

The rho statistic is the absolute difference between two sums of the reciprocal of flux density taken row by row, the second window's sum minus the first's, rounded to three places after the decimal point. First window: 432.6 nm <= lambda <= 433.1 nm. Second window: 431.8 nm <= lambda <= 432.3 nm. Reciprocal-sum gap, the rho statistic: 0.191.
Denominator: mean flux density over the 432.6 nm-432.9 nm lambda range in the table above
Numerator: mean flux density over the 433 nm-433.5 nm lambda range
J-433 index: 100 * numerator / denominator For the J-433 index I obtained 119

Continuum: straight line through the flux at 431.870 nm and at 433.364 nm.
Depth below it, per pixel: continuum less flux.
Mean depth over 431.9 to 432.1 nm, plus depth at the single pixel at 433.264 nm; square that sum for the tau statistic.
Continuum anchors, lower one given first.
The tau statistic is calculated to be 0.01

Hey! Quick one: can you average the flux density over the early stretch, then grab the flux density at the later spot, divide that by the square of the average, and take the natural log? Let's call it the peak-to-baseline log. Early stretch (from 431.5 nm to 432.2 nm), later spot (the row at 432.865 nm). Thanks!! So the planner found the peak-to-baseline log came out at -1.57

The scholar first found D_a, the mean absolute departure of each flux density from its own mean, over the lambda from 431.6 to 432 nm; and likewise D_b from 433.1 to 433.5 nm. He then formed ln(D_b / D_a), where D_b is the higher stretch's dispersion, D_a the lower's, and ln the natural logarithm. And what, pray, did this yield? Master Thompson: -0.6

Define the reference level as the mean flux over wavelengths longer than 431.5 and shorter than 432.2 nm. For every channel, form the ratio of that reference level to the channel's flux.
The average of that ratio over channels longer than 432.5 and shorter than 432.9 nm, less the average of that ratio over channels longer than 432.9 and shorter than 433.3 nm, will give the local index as 0.14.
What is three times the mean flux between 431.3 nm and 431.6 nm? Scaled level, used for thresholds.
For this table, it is 12.5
